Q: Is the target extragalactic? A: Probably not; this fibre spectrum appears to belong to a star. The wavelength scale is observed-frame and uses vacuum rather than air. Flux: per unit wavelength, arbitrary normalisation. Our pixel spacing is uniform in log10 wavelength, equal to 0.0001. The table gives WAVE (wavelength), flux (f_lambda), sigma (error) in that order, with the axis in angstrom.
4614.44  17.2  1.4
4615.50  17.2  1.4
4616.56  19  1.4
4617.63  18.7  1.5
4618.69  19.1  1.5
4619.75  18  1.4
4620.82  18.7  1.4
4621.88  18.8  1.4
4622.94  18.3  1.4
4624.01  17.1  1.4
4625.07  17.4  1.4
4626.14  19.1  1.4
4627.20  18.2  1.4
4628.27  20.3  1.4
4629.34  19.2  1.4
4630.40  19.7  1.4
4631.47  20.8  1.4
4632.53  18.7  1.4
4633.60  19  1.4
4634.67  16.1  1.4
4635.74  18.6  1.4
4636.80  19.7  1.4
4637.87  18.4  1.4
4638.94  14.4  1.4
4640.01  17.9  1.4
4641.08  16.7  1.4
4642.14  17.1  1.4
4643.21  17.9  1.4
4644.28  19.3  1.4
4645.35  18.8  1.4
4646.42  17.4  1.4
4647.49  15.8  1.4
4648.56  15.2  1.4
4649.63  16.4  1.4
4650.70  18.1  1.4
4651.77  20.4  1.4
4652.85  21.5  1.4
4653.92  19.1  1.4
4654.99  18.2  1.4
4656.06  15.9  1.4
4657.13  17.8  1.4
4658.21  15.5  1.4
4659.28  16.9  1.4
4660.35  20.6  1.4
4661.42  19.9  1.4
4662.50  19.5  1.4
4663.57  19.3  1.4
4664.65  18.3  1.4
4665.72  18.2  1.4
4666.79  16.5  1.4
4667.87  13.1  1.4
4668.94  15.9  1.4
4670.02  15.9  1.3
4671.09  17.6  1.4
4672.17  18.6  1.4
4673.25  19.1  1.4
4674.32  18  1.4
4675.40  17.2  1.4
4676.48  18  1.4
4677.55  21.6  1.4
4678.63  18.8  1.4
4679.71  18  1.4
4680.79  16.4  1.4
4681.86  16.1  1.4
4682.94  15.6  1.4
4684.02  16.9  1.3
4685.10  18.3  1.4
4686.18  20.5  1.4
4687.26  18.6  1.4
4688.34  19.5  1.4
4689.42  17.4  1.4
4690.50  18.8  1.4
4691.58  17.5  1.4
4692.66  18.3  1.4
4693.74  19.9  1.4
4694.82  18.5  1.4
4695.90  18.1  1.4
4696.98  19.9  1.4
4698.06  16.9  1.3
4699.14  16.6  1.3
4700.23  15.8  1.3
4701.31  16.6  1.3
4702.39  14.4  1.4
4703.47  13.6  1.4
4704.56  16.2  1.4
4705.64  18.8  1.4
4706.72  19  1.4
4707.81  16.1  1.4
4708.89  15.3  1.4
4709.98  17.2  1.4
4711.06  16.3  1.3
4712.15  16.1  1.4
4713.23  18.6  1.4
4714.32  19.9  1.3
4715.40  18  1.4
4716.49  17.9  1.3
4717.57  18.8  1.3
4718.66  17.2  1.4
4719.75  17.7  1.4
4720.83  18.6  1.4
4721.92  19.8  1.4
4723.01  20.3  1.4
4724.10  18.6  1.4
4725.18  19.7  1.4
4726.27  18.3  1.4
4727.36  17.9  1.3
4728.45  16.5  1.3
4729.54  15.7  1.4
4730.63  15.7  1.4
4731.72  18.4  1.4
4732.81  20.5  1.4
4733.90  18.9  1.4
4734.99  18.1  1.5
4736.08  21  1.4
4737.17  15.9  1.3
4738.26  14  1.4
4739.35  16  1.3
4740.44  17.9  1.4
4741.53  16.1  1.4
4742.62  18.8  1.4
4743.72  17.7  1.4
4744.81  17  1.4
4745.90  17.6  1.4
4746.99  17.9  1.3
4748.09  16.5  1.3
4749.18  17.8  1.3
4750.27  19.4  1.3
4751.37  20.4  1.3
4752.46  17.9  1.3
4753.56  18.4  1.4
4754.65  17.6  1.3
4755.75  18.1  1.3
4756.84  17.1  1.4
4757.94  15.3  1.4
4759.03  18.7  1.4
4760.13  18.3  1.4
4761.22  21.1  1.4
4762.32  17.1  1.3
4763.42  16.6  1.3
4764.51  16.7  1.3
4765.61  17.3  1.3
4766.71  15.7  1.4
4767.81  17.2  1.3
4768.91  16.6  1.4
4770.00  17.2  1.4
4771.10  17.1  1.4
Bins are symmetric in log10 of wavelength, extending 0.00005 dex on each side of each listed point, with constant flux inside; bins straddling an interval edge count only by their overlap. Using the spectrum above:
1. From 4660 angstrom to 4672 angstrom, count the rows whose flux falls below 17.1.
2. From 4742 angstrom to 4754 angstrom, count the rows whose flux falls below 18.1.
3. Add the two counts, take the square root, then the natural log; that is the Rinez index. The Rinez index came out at 1.20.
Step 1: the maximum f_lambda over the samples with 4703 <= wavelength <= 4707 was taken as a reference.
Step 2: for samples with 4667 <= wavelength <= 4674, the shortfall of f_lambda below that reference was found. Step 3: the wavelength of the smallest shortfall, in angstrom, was 4673.25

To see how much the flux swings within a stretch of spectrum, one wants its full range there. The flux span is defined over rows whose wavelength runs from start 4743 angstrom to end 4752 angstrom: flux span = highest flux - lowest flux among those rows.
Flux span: 3.9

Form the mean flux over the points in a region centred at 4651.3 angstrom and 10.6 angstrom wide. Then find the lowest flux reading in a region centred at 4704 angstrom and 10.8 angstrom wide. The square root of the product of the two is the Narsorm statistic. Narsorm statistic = 15.6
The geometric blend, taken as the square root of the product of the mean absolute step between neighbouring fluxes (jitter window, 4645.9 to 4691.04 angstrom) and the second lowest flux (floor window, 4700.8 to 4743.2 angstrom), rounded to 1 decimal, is 4.5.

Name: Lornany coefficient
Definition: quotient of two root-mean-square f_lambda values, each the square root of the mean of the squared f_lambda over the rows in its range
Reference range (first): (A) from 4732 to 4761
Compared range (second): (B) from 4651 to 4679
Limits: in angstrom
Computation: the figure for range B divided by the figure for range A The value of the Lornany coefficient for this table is 1.02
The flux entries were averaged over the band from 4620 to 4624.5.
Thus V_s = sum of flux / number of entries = 18.2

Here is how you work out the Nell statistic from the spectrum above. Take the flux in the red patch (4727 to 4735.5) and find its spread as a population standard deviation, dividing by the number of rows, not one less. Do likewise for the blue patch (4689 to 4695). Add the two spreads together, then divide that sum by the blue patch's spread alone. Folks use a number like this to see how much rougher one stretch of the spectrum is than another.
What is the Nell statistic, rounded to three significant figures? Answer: 2.85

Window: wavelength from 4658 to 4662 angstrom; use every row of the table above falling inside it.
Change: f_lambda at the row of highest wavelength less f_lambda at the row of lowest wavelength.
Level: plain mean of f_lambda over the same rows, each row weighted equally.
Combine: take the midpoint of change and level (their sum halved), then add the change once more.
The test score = 16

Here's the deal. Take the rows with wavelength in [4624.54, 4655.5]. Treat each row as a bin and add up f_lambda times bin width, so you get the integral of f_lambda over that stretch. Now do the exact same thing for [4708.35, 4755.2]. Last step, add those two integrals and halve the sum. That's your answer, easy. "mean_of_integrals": 701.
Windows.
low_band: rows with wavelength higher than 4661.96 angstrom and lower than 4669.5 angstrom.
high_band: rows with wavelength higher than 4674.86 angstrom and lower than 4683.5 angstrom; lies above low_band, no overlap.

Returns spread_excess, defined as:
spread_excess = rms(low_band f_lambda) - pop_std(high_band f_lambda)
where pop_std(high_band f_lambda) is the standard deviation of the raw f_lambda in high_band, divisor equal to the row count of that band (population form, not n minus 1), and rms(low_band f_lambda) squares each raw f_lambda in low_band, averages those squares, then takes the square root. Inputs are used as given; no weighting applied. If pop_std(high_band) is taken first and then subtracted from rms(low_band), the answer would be 15.6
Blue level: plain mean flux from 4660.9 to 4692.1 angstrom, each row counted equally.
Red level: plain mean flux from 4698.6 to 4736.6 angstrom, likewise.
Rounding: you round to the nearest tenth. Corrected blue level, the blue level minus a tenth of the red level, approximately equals 16.1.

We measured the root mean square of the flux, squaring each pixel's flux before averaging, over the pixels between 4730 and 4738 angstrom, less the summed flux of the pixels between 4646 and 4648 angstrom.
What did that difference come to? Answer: -15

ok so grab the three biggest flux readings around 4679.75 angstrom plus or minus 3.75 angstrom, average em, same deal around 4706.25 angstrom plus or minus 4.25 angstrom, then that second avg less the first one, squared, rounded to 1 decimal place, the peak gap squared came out 1.3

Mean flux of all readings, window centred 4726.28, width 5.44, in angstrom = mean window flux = 18.2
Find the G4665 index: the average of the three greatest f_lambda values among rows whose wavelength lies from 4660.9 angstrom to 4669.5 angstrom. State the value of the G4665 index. 19.6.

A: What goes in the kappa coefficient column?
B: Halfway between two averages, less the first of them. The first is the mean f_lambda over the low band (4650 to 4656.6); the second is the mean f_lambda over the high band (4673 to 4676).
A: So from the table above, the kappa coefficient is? -0.4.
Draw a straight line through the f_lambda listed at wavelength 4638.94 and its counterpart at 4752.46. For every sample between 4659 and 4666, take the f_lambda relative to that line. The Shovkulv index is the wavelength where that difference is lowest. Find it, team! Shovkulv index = 4659.28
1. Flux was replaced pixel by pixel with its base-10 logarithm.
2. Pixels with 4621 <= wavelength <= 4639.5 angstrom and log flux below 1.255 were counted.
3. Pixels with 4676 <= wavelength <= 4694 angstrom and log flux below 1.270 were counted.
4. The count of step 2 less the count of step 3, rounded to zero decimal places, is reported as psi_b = -7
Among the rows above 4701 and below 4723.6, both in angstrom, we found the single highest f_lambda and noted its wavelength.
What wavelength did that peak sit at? 4723.01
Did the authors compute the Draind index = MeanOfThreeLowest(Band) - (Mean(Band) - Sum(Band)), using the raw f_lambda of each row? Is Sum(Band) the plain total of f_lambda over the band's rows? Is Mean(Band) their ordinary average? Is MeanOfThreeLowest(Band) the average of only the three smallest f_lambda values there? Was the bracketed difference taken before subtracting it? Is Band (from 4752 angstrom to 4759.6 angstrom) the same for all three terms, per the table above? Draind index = 122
